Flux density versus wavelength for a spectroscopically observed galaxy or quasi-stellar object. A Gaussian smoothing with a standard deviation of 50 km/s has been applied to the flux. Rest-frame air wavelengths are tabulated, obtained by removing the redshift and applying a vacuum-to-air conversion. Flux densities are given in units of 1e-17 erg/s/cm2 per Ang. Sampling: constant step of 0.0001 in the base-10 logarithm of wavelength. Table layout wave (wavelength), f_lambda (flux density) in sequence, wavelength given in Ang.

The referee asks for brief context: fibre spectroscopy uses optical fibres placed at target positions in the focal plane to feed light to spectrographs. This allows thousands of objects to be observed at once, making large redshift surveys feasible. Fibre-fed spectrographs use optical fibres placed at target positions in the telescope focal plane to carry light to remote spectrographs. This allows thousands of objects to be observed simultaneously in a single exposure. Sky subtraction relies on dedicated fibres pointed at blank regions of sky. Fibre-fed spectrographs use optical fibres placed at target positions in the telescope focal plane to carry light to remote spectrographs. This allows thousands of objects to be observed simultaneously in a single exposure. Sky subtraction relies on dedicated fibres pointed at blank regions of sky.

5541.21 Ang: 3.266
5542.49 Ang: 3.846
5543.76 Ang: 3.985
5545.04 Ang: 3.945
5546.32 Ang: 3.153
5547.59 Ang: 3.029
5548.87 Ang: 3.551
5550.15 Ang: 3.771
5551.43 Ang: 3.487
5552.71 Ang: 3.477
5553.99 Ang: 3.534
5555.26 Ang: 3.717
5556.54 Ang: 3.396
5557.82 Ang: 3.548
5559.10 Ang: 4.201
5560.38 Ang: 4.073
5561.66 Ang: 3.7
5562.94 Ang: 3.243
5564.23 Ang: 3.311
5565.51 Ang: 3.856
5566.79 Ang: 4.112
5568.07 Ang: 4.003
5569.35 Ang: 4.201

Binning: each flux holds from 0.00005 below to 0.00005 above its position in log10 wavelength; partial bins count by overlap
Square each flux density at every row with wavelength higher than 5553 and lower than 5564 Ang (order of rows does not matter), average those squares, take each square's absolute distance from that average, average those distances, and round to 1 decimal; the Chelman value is 1.8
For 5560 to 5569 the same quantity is 2.1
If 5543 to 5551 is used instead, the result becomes 2.3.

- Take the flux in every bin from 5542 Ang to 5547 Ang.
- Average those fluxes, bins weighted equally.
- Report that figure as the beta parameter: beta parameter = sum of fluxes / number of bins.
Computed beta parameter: 3.73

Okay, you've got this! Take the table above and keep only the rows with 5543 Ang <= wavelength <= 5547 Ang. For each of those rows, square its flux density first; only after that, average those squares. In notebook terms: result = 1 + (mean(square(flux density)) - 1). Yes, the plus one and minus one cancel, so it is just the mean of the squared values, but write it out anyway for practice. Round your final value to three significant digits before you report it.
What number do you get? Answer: 13.8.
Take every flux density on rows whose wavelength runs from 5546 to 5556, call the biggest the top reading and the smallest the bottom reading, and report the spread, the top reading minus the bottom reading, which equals 0.74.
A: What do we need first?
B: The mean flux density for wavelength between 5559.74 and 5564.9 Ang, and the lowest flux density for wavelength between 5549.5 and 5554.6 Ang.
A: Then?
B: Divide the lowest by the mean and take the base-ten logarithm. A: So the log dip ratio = -0.013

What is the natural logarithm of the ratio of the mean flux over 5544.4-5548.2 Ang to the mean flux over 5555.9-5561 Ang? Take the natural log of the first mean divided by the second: -0.12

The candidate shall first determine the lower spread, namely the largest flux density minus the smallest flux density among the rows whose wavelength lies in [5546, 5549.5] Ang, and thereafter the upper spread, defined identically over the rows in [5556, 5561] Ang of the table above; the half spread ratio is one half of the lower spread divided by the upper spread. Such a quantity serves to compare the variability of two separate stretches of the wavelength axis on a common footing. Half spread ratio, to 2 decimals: 0.32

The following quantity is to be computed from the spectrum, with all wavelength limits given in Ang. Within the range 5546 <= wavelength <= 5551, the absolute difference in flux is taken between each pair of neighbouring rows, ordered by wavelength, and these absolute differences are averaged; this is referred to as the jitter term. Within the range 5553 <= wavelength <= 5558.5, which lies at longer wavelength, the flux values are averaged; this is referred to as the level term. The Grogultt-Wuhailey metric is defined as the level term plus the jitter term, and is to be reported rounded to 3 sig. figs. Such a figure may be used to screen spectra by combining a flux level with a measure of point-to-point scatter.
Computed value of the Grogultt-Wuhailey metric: 3.84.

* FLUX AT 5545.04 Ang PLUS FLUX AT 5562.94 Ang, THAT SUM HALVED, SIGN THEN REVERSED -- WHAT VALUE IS -3.59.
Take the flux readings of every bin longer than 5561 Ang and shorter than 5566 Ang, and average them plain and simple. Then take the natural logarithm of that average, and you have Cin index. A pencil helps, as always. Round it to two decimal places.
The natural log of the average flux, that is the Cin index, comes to 1.26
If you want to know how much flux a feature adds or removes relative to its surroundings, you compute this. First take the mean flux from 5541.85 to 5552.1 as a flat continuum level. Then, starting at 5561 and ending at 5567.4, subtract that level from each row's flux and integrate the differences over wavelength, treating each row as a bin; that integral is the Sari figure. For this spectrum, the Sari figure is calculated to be 0.31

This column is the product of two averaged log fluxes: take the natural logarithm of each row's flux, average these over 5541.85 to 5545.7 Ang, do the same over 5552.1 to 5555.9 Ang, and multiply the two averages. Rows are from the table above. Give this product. 1.74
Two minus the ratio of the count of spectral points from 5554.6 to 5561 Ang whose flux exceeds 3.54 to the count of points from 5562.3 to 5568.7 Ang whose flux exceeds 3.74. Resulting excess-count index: 0.7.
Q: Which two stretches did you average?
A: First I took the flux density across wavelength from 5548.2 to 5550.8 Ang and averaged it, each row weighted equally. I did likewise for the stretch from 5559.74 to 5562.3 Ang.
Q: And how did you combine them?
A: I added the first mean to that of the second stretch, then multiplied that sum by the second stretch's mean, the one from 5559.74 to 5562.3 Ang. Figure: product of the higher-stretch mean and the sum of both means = 29.3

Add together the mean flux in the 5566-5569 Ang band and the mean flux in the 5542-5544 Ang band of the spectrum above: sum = 8.0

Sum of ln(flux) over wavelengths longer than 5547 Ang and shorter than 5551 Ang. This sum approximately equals 3.7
